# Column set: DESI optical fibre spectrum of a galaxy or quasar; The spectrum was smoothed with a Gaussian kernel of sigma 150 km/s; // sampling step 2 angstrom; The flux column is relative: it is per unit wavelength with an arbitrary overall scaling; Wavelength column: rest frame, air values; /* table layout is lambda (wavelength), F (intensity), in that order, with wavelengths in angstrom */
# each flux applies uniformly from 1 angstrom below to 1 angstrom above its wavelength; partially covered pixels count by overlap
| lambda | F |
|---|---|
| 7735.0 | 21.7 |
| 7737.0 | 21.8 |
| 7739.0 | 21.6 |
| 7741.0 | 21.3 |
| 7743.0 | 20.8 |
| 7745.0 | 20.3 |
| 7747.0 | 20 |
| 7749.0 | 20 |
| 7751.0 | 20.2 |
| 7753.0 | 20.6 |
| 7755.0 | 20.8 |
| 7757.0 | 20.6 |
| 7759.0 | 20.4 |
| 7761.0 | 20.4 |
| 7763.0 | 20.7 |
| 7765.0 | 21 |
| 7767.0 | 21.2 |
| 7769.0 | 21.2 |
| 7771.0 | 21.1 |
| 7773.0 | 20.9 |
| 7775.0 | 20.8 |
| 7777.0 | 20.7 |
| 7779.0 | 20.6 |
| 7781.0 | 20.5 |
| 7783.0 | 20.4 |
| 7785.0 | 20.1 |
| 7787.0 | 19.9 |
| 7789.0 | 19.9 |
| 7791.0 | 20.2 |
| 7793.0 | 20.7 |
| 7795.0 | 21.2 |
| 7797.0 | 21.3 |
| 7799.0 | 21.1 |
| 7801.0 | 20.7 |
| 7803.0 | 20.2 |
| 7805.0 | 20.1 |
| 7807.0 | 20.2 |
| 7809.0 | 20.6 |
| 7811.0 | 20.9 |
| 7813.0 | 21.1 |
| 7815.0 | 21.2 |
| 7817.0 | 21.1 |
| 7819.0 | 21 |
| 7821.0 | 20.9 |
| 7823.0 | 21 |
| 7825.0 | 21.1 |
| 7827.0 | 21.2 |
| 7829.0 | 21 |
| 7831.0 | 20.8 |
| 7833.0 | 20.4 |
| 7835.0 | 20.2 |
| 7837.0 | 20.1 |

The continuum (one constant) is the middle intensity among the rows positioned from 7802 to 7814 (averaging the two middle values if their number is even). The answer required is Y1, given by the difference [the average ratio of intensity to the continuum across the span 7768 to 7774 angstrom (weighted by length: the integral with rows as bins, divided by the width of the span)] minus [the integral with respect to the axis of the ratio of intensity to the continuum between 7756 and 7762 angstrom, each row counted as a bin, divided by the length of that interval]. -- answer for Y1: 0.029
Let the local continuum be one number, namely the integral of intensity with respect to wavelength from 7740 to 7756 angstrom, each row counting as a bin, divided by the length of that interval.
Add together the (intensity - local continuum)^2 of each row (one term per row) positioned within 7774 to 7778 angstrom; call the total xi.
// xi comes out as 0.1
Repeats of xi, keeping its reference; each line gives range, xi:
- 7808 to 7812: 0.2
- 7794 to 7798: 1.1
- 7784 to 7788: 0.5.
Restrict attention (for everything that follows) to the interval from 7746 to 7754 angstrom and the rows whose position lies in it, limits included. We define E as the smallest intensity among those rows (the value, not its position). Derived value 20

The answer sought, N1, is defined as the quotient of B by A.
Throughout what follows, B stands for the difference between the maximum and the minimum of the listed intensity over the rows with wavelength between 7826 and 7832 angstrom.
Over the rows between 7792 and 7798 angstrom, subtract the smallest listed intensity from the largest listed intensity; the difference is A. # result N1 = 0.7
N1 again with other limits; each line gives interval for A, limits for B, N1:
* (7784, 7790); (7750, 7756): 3.0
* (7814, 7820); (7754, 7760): 2.0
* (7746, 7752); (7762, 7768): 2.5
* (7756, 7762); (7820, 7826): 1.0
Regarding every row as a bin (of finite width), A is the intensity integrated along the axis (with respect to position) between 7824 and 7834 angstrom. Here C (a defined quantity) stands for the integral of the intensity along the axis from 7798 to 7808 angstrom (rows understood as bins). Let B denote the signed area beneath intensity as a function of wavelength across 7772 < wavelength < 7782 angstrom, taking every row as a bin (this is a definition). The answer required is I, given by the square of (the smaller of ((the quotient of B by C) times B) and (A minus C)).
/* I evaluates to 19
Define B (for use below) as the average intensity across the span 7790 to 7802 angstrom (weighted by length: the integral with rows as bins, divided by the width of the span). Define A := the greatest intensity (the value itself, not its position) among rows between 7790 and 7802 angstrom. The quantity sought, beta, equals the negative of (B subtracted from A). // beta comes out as -0.4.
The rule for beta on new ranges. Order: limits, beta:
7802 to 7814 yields -0.6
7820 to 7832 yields -0.2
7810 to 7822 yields -0.2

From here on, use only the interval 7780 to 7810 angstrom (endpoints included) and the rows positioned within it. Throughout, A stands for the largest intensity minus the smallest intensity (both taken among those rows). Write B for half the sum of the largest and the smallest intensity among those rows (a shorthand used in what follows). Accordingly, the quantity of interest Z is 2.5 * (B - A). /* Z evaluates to 48.0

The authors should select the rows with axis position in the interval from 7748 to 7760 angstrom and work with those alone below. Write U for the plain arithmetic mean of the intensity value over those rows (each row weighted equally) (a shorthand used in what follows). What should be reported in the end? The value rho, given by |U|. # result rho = 20.4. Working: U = 20.4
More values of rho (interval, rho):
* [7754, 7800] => 20.7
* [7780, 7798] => 20.5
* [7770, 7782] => 20.8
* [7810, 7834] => 21.0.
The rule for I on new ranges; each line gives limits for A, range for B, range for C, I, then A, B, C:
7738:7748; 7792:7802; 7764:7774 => 8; 208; 210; 210.8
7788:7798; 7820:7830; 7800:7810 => 9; 207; 210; 203.6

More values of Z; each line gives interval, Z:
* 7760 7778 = 50.0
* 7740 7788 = 48.0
